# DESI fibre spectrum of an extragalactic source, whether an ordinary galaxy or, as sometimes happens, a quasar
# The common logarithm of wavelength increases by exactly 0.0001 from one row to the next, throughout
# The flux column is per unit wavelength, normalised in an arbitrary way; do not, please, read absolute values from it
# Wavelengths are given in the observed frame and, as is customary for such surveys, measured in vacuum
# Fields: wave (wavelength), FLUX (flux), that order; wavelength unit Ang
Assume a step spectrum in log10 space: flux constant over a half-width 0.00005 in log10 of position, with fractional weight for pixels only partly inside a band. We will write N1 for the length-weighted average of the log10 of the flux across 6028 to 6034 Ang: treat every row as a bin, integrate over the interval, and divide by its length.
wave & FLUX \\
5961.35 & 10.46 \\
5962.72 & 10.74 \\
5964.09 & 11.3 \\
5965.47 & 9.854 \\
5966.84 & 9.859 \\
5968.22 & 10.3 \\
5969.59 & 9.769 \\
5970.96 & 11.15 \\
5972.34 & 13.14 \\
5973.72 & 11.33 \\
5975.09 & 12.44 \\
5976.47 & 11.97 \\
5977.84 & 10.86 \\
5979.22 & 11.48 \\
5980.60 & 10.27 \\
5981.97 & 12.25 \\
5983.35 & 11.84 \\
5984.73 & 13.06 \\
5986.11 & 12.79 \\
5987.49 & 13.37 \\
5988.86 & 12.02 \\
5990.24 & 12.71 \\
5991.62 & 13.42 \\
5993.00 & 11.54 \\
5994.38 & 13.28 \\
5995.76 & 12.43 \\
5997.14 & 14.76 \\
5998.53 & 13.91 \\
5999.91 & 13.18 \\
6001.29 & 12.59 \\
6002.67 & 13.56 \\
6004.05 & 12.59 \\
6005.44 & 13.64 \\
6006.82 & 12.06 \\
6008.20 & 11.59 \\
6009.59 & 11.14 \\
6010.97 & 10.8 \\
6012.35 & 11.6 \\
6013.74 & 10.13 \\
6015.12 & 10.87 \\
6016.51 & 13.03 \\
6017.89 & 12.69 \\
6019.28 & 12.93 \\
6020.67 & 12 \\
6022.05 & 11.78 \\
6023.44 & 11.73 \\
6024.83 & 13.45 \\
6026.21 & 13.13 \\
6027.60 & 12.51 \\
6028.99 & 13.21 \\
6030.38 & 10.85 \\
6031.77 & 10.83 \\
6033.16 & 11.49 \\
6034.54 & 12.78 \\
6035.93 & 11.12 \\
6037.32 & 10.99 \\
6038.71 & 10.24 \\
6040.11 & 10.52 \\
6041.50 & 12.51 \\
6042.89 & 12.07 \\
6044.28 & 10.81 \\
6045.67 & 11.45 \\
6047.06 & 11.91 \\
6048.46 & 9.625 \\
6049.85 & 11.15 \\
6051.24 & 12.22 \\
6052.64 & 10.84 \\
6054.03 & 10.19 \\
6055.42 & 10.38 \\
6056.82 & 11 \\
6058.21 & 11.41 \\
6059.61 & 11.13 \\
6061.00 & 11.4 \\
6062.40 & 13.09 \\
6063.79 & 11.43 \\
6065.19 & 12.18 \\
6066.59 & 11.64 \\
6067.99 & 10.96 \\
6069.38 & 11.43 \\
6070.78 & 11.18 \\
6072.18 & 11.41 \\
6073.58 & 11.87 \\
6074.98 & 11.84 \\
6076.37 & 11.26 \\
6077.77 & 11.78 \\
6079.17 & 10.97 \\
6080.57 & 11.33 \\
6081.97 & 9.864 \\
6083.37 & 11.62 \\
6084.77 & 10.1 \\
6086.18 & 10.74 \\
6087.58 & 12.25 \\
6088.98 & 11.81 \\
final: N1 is 1.07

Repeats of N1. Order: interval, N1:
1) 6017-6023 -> 1.09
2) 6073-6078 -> 1.07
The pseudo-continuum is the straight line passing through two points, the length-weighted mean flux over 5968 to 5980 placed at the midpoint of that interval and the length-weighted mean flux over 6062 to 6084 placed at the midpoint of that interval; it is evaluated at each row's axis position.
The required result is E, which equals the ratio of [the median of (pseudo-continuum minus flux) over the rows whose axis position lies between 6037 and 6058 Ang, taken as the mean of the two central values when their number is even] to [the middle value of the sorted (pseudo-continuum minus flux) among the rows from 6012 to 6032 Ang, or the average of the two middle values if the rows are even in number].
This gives -0.83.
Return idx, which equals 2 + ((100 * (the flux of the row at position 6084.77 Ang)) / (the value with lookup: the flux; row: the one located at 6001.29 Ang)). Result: 82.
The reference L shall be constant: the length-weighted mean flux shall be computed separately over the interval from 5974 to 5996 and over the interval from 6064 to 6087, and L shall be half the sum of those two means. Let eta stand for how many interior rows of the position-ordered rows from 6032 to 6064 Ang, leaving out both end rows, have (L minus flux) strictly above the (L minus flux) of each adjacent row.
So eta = 5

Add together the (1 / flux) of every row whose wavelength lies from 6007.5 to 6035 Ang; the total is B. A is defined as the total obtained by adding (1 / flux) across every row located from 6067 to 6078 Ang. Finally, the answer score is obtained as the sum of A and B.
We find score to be 2.4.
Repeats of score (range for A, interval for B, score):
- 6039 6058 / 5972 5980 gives 1.7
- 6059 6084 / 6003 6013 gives 2.2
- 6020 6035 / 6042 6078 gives 3.2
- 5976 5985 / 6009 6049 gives 3.1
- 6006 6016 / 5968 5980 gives 1.4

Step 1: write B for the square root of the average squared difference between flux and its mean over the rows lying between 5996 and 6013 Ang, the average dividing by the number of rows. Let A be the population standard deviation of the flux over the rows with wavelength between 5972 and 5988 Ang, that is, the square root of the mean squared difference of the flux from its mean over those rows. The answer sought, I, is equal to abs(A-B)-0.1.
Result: 0.149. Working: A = 0.92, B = 1.17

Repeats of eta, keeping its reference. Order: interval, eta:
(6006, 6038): 6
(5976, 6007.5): 9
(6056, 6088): 8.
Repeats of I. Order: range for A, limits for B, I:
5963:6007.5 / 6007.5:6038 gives 0.213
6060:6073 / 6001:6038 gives 0.280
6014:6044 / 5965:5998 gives 0.221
